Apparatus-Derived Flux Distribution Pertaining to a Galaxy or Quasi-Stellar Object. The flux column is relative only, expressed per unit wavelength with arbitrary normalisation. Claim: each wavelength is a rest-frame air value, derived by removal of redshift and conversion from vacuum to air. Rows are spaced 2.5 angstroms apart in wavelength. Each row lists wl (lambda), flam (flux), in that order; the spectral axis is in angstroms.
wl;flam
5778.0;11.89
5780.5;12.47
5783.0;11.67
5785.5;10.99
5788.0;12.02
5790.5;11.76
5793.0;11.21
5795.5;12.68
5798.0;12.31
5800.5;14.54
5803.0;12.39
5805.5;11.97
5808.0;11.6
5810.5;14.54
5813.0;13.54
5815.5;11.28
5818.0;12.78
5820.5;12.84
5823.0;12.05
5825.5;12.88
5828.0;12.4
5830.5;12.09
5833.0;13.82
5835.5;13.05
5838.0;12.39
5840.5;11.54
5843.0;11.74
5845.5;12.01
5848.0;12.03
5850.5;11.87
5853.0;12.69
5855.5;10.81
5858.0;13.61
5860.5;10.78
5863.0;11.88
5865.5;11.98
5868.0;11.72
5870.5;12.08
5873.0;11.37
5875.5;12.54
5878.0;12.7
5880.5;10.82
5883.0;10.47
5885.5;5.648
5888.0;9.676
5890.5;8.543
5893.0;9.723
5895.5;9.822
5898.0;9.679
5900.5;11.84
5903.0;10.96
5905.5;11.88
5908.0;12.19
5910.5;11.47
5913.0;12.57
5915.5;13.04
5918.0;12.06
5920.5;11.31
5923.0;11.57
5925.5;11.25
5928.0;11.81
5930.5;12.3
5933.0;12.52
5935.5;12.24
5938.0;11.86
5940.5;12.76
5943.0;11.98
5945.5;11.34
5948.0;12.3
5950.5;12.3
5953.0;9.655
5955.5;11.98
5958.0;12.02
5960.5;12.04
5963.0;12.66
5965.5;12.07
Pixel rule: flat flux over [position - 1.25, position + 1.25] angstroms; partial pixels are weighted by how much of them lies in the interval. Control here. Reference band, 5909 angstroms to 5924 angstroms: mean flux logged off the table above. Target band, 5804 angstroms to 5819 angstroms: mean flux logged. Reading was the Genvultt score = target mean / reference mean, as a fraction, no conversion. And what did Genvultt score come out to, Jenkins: 1.05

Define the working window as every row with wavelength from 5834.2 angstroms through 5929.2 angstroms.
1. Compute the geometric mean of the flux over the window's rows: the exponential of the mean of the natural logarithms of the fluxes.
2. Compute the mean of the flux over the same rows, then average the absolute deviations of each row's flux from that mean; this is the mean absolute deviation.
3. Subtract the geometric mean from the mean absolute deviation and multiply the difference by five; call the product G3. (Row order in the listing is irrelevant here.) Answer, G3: -51.5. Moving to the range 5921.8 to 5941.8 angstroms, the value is -58.1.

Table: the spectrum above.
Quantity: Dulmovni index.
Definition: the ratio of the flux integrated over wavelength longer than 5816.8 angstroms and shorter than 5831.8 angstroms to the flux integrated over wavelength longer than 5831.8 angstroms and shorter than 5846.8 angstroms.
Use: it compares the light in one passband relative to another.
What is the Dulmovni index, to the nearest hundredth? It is 1.01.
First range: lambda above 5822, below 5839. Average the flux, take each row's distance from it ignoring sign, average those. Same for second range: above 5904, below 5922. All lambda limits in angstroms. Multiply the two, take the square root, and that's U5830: 0.47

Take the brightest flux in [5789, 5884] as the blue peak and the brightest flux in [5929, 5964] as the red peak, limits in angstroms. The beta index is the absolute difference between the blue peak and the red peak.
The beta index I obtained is 1.8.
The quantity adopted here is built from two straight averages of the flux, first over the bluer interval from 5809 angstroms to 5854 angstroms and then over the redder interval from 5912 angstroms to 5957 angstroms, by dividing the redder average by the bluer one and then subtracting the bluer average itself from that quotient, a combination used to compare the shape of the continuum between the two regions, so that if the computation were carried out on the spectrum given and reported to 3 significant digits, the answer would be -11.6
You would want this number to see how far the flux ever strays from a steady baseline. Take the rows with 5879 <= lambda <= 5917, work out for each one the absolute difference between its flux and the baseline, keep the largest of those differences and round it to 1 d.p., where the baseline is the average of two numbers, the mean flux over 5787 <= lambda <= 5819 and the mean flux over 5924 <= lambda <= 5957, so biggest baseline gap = 6.5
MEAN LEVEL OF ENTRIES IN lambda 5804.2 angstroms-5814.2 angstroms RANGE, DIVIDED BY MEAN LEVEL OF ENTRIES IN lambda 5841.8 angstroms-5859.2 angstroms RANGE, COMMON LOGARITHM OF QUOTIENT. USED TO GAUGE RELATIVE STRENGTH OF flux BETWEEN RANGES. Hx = 0.03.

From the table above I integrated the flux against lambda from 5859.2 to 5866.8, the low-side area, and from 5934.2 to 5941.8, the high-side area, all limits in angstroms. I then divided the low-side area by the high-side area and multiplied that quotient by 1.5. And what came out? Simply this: 1.41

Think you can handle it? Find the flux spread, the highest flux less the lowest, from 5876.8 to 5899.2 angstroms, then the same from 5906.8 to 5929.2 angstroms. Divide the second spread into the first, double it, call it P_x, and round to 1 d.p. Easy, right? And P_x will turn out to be 7.9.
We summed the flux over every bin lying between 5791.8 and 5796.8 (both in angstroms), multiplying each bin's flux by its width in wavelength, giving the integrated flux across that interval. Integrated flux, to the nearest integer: 60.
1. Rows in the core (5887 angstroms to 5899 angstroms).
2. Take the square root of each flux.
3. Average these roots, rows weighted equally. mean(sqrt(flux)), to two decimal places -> 3.08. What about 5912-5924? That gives 3.48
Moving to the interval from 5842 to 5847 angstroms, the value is 3.45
